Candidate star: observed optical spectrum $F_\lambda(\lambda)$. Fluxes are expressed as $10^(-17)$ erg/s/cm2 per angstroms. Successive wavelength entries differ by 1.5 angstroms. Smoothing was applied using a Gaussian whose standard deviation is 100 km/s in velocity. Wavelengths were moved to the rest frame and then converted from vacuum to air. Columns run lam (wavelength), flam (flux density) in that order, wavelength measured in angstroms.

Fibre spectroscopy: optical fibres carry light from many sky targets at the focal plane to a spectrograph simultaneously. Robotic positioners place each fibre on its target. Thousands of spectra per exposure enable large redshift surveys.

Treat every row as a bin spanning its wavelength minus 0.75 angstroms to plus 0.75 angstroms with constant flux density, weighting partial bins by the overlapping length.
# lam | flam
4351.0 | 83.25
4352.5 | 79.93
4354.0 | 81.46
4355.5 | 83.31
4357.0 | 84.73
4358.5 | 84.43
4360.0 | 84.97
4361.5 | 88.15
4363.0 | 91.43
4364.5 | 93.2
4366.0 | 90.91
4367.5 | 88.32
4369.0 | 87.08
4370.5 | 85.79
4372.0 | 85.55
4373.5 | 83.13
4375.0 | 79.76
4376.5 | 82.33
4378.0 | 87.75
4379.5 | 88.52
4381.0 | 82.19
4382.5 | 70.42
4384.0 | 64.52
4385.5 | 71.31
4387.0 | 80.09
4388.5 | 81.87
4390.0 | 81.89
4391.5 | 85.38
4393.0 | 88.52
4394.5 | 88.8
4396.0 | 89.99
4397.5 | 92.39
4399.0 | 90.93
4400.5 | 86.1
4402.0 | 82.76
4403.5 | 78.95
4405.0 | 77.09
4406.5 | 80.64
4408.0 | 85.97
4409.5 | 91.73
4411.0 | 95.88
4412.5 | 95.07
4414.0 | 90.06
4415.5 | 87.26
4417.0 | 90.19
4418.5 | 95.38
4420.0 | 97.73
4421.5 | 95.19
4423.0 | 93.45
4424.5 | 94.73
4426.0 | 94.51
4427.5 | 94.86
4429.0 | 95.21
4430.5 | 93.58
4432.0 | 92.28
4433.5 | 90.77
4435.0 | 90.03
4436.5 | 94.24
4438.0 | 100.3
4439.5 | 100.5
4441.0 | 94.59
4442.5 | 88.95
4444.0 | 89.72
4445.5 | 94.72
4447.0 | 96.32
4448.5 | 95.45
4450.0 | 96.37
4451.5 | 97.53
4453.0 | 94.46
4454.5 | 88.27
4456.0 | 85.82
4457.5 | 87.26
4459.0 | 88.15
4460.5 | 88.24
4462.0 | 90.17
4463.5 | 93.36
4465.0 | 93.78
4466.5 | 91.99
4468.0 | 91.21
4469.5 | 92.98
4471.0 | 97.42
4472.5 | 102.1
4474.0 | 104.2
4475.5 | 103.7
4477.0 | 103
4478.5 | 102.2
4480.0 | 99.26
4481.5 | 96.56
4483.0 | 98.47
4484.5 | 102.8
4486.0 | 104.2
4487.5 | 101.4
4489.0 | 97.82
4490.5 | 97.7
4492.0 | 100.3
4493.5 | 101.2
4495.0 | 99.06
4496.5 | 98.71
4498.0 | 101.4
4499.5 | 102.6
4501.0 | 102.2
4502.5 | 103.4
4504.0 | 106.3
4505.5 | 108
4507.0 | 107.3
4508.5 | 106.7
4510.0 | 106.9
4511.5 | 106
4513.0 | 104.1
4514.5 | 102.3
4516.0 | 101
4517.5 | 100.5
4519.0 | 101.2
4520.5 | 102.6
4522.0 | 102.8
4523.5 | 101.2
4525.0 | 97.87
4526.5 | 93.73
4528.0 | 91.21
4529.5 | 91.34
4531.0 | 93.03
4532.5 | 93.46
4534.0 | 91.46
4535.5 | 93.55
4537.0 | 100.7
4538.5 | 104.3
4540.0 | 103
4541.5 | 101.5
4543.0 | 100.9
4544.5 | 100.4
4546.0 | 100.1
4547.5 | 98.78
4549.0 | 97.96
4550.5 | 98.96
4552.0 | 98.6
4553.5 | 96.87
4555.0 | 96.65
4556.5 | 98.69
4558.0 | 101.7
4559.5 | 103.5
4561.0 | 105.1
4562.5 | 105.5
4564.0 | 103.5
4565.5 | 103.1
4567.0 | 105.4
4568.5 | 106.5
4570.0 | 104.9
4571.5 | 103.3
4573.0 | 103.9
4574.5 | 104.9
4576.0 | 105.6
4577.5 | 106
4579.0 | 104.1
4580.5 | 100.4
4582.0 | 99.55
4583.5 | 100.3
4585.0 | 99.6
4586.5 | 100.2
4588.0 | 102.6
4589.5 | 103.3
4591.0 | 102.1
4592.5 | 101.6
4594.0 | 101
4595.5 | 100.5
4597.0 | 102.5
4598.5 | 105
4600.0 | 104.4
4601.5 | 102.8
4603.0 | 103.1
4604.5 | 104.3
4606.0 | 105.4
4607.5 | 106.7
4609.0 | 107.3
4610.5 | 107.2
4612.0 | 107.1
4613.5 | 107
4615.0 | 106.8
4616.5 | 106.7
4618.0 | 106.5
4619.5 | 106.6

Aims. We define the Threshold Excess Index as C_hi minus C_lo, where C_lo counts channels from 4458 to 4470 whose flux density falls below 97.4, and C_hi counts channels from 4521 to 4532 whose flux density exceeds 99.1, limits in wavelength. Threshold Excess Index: -6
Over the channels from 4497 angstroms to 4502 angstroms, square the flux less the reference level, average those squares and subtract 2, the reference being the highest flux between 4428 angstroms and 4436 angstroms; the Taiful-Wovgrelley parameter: 45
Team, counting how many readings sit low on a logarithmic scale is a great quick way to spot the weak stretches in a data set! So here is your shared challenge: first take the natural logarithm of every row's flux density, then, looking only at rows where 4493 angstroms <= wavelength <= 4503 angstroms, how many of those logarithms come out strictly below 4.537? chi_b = 0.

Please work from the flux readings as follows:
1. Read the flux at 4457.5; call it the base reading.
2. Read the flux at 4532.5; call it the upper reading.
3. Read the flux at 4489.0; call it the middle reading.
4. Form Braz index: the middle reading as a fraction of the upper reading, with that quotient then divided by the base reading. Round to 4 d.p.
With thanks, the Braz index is 0.0120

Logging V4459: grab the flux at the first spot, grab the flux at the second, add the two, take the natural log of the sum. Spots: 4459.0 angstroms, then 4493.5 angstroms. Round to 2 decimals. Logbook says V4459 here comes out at 5.24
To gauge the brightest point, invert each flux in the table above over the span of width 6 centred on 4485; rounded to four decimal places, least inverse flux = 0.0096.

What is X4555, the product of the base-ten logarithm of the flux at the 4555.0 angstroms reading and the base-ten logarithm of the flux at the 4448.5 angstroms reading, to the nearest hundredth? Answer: 3.93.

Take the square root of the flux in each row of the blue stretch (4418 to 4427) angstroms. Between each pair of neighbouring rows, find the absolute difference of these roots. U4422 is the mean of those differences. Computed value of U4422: 0.08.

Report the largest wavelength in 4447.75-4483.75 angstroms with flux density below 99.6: 4483.0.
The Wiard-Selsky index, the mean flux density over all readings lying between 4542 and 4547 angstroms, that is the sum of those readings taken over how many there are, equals 100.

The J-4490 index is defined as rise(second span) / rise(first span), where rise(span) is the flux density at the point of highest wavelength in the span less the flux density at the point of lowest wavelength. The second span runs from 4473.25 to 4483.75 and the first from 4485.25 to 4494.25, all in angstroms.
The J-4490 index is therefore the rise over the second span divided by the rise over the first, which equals 1.9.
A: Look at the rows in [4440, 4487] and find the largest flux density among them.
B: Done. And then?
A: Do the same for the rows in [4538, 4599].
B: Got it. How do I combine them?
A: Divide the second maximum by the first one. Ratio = 1.02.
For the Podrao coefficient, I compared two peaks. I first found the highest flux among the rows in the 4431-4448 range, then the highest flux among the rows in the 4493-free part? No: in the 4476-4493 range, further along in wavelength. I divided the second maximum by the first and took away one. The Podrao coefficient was 0.037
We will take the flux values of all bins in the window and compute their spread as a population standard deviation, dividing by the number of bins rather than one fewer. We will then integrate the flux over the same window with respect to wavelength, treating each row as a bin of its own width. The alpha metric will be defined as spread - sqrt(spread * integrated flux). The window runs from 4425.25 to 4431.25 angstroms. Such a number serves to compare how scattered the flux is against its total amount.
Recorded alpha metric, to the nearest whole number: -18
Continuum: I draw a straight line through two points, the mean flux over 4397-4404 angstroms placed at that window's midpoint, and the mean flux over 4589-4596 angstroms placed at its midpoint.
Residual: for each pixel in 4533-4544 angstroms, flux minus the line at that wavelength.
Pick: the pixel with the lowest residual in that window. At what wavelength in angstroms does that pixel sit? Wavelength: 4534.0 angstroms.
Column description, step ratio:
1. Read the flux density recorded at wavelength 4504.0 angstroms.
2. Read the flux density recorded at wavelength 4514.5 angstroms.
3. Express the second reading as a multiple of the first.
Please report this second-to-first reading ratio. 0.96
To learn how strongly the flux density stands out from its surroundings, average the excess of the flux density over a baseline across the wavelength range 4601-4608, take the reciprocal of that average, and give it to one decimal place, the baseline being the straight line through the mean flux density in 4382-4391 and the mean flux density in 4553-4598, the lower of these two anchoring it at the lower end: -0.5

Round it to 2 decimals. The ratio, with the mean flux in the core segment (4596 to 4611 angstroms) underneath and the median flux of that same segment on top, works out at 1.00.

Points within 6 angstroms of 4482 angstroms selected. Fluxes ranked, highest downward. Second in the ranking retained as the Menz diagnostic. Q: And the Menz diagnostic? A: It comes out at 103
